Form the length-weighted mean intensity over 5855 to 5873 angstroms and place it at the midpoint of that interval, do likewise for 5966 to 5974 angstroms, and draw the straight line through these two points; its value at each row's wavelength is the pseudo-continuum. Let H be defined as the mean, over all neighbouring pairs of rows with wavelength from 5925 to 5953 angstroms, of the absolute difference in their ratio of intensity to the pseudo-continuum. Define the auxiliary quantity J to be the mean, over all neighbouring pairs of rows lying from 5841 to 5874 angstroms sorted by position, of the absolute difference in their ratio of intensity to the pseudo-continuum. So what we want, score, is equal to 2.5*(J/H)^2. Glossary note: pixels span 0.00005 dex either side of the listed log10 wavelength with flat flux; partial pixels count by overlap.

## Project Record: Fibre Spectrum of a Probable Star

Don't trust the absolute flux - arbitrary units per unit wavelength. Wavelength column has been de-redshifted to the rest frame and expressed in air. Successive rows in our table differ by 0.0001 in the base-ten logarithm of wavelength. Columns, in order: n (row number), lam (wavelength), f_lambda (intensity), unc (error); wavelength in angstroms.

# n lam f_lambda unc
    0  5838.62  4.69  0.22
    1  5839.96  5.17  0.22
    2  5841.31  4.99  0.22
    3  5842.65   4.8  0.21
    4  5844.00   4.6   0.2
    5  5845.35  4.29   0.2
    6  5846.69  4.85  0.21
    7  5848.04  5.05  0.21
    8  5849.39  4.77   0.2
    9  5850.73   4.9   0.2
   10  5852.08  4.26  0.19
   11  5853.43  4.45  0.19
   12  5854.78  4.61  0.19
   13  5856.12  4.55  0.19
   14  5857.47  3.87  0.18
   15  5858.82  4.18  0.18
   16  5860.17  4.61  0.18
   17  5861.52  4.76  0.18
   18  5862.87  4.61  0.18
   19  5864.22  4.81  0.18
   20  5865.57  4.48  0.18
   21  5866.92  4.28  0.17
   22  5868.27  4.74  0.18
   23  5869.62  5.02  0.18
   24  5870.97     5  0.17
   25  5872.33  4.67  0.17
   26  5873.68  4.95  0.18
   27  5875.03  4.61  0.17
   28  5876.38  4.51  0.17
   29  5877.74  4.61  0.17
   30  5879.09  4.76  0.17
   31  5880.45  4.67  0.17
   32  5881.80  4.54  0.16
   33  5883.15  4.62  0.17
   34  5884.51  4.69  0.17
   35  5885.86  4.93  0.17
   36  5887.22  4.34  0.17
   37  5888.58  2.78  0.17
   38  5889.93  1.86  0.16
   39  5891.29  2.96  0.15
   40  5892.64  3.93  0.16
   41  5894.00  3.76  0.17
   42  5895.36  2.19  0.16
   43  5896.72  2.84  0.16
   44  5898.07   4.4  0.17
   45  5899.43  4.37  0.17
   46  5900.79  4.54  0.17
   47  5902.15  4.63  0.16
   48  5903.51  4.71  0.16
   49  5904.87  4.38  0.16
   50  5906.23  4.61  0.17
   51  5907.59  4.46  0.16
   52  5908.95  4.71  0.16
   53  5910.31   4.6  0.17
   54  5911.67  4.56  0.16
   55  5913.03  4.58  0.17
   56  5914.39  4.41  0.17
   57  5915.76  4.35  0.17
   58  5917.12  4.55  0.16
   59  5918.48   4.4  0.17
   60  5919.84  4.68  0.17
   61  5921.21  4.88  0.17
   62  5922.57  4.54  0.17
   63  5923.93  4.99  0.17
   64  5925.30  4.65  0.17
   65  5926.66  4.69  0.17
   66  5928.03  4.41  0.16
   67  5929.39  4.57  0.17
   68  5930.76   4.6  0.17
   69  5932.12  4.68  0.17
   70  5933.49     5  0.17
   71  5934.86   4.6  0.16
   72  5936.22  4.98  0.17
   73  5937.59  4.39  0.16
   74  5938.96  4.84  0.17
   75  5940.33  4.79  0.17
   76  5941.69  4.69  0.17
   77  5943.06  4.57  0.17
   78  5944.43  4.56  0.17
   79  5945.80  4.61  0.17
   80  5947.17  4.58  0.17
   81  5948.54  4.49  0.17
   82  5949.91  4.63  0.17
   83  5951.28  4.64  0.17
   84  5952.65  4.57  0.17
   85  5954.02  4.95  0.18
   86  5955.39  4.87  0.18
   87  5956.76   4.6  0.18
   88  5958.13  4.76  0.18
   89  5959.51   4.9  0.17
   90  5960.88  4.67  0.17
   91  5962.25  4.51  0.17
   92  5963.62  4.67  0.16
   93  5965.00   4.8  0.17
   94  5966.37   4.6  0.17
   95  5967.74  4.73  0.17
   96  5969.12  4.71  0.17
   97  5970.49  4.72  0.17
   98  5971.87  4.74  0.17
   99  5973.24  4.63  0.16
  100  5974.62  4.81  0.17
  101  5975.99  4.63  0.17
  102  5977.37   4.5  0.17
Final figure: 7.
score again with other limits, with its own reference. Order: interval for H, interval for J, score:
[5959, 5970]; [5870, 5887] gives 4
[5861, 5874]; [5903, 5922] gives 1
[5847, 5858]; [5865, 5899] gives 7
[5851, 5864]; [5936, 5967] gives 1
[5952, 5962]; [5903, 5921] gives 2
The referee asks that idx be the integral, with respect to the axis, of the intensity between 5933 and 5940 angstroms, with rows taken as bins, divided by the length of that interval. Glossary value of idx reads 4.75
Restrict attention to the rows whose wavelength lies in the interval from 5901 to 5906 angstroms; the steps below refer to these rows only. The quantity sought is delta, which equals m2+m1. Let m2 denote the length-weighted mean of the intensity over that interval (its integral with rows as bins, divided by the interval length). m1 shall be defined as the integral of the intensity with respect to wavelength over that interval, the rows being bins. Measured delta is 27.4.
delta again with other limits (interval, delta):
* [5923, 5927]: 23.9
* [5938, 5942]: 23.8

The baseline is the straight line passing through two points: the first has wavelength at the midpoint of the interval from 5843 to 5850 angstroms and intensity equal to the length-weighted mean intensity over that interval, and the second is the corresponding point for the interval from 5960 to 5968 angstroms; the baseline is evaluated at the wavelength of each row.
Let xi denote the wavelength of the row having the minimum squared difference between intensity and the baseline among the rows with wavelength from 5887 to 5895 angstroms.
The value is 5887.22 angstroms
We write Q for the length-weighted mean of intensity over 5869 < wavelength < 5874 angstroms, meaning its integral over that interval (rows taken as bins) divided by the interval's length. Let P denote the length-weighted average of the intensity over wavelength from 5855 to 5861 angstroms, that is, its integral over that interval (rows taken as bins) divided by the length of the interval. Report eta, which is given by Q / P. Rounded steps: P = 4.3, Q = 4.90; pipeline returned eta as 1.13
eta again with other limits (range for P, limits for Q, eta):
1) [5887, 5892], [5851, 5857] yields 1.56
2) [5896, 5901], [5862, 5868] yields 1.15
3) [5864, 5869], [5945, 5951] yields 1.00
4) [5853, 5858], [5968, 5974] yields 1.07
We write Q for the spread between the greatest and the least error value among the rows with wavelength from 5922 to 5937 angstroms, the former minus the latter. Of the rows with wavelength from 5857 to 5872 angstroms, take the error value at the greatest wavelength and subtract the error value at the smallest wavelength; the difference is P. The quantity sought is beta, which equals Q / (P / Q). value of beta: -0.010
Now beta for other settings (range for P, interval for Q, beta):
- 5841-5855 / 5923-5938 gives -0.003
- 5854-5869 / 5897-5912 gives -0.010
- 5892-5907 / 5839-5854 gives 0.090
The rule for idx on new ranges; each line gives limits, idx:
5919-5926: 4.74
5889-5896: 2.94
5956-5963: 4.69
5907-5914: 4.58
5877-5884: 4.64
